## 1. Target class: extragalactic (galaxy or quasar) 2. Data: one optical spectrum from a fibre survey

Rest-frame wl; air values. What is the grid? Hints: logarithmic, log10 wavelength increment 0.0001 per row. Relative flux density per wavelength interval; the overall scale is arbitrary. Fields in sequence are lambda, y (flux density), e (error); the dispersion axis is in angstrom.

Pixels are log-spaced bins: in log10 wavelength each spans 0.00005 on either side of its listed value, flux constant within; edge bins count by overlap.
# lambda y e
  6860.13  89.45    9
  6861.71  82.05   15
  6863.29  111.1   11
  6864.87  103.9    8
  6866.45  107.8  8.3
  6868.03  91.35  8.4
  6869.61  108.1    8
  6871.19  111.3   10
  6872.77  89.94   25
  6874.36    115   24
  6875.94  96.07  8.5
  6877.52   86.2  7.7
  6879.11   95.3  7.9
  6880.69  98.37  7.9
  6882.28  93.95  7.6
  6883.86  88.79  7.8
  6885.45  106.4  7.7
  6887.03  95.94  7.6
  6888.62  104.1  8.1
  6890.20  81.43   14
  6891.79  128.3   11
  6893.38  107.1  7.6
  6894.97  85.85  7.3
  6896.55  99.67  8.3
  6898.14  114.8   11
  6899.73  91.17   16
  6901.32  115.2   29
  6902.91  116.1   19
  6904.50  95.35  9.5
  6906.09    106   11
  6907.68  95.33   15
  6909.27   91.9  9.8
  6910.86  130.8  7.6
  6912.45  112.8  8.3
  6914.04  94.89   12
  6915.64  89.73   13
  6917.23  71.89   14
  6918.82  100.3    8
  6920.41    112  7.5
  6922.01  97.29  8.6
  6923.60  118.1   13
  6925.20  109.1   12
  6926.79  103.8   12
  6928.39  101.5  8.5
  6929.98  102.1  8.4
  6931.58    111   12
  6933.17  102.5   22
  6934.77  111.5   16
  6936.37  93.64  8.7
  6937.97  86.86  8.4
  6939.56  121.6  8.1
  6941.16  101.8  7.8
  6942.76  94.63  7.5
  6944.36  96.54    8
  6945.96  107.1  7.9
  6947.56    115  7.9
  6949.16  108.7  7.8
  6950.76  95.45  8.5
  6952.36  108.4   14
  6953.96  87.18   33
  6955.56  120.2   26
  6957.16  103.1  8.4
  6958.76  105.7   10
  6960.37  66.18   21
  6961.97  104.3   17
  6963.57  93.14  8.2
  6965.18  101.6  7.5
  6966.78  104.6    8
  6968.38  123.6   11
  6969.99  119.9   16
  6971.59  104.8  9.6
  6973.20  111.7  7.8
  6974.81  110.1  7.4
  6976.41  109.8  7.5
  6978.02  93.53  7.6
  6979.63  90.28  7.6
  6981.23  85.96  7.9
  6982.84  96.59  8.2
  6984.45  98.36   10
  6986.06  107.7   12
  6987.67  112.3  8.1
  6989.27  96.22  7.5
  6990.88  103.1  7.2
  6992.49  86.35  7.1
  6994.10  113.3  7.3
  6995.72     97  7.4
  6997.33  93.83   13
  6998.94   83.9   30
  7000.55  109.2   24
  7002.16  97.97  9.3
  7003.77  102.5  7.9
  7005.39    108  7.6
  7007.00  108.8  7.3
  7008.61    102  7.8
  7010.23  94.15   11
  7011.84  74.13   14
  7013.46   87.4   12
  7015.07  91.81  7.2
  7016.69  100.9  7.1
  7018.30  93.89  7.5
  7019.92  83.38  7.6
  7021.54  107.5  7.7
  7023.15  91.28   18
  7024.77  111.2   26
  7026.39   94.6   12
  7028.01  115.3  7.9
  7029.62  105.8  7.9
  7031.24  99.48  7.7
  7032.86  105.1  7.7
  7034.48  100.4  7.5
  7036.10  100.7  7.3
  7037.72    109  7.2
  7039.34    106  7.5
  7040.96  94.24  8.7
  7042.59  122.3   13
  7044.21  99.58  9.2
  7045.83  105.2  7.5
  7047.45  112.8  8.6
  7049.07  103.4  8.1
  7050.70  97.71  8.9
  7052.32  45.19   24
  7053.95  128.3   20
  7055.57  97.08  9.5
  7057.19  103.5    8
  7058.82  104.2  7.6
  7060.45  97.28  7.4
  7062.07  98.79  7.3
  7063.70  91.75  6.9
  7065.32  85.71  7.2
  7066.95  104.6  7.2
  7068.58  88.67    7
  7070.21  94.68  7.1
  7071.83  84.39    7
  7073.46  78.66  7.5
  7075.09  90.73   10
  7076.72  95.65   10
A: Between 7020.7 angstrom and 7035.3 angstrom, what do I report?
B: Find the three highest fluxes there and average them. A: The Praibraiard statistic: 111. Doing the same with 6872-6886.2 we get 107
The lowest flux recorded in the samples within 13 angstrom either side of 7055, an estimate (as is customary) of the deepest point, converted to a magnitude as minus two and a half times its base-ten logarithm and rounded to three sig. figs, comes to -4.14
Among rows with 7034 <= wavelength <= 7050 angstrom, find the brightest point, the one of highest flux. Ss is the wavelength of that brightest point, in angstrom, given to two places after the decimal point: 7042.59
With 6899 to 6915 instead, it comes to 6910.86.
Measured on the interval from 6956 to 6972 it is 6968.38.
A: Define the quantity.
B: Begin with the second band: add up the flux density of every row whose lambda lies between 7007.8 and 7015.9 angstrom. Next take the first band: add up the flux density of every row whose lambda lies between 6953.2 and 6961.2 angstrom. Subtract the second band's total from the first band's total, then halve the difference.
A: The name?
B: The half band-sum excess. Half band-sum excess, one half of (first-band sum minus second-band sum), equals 16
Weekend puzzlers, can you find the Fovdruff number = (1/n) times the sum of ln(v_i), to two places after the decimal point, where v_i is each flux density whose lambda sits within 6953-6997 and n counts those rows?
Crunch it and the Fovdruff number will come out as 4.61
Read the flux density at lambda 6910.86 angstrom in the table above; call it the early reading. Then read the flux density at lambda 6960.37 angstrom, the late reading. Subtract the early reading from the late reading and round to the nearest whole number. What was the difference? -65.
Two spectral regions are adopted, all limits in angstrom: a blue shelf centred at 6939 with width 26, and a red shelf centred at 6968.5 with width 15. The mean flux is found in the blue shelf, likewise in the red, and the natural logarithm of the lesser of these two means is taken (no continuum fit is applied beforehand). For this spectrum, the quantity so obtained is 4.64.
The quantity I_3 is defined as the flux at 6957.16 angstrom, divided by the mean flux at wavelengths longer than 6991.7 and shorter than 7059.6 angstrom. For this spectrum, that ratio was 1.03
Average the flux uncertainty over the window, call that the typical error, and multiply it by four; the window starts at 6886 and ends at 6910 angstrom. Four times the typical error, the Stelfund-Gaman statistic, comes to 49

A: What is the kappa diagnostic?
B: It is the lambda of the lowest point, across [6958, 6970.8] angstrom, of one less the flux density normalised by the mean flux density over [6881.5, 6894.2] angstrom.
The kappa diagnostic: 6968.38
